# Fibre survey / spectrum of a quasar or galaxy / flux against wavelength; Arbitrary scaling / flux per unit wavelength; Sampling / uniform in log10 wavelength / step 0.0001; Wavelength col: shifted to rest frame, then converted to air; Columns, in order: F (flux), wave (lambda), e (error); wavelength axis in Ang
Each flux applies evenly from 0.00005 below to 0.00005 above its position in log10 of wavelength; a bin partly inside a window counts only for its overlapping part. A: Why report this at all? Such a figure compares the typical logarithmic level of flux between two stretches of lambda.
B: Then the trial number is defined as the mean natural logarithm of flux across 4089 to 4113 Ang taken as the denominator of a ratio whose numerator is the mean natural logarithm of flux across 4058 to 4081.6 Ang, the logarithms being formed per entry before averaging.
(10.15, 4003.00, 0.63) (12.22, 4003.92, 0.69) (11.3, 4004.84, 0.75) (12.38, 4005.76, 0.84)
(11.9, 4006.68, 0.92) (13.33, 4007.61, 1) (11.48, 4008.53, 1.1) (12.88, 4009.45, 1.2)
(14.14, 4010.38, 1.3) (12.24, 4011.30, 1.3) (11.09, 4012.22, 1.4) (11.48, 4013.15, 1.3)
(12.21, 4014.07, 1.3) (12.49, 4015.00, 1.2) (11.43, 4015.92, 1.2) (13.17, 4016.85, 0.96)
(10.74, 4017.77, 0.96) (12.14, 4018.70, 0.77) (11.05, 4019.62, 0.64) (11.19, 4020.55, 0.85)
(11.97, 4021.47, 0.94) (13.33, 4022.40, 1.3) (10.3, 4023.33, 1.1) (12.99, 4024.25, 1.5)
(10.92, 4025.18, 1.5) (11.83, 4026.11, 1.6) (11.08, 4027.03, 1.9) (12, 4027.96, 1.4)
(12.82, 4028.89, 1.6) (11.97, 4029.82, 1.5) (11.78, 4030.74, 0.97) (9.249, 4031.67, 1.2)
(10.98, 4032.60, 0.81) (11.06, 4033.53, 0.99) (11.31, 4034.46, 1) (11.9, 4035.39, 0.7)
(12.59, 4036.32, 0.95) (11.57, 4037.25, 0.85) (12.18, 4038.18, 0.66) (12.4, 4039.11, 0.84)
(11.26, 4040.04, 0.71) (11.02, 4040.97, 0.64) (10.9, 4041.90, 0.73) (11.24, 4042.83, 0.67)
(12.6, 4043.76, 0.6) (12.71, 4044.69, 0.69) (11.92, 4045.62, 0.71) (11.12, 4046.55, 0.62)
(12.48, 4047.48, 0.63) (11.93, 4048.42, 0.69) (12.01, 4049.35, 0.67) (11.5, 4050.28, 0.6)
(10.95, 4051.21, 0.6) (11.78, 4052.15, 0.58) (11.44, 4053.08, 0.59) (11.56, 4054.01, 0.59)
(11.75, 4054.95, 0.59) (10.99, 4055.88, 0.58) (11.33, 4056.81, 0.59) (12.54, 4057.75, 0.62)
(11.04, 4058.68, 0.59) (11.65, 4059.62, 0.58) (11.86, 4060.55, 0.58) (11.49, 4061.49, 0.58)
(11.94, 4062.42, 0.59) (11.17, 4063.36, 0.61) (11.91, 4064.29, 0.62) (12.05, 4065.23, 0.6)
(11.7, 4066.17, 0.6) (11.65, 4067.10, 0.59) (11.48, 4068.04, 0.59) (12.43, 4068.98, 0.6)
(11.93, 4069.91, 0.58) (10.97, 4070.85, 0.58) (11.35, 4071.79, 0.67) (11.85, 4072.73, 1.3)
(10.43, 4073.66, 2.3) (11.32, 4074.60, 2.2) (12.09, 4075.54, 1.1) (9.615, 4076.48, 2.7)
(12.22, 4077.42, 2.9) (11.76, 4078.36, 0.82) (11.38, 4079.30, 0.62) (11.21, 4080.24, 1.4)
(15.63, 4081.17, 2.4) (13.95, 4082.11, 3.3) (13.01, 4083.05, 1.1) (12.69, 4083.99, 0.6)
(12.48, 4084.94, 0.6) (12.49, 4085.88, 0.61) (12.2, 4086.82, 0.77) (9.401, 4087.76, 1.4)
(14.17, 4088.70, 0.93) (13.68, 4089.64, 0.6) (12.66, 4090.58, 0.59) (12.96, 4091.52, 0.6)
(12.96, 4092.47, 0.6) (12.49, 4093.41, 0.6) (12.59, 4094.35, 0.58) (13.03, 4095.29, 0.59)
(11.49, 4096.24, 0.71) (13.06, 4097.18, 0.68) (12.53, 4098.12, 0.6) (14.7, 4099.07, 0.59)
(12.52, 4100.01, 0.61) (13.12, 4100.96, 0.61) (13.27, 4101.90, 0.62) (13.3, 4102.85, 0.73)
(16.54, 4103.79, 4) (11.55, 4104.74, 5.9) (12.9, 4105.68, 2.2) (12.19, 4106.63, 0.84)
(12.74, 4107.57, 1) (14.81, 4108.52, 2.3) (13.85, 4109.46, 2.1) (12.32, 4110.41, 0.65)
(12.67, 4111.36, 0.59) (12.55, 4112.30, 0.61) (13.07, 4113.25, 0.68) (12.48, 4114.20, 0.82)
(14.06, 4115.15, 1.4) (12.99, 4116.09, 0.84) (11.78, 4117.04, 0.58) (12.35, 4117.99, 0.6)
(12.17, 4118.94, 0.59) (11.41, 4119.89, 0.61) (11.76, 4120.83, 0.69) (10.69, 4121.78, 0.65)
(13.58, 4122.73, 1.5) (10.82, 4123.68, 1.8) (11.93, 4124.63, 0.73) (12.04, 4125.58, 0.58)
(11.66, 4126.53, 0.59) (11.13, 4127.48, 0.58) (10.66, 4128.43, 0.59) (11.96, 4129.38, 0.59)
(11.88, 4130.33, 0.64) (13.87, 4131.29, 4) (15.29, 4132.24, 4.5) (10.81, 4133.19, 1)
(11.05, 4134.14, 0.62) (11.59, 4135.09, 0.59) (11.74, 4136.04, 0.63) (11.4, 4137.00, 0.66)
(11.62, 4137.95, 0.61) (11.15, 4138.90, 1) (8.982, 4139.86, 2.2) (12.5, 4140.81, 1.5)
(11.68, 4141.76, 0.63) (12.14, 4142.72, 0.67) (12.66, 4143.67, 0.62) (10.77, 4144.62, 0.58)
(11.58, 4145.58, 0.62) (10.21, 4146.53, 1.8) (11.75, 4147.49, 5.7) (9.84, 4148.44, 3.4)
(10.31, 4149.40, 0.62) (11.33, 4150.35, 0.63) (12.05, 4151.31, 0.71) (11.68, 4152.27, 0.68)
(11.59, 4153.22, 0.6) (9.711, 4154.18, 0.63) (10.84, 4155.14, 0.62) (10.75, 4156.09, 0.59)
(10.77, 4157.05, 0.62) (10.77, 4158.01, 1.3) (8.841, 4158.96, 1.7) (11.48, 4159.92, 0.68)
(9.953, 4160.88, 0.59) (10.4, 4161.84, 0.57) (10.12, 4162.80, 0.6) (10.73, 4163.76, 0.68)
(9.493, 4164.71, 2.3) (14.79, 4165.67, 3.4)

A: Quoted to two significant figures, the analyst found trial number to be 0.96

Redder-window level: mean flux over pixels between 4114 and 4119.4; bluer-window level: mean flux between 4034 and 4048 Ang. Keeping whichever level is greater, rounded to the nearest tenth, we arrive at 12.6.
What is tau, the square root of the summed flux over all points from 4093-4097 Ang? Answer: 7.04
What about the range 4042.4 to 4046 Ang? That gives 6.96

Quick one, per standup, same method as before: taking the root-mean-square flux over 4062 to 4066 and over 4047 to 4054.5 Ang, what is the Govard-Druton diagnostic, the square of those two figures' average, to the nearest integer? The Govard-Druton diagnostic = 138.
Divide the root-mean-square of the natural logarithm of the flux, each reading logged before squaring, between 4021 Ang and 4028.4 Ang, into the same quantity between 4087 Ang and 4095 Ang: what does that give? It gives 1.03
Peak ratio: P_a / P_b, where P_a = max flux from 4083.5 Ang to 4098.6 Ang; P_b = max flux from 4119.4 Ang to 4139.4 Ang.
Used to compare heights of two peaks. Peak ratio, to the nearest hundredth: 0.93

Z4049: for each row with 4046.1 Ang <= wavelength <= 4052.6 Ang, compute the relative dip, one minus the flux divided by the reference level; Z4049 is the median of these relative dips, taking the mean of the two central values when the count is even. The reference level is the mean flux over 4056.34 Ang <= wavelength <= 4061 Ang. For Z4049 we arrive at -0.01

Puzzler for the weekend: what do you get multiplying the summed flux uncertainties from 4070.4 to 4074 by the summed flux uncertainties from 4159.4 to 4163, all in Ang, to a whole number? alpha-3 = 12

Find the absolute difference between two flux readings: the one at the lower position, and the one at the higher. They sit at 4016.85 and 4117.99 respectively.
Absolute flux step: 0.8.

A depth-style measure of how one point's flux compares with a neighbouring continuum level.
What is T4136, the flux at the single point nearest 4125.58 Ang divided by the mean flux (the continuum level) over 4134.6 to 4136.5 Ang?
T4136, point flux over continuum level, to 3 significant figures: 1.03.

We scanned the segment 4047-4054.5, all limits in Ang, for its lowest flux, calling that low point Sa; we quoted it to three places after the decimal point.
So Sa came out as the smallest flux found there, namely 10.950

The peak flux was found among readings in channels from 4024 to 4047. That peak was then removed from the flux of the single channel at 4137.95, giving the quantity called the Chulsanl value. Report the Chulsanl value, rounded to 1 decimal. -1.4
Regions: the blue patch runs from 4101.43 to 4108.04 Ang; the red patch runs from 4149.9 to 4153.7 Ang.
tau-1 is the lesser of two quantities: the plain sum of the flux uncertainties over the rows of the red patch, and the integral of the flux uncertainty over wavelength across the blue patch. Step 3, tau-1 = 2.6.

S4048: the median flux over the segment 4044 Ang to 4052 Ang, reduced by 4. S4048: 7.9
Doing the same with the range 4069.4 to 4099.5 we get 8.5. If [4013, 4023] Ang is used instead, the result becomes 8.0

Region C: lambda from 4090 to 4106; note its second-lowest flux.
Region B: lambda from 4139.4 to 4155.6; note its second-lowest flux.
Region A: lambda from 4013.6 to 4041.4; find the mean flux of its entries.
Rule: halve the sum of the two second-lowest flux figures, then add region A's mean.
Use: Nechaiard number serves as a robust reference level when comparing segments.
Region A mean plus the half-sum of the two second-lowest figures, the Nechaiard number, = 22.3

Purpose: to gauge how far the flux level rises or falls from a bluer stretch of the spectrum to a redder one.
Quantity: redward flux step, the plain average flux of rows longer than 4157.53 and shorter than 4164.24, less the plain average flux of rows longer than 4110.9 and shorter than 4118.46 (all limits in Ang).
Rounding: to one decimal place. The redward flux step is -2.4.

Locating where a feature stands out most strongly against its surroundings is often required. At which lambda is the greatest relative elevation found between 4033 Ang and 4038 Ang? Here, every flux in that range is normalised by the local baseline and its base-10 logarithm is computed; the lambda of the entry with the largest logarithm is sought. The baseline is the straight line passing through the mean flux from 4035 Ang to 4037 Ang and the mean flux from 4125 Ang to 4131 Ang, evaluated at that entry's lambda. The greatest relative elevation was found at 4036.32 Ang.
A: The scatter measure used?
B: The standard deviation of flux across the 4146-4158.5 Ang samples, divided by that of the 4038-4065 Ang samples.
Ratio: 1.4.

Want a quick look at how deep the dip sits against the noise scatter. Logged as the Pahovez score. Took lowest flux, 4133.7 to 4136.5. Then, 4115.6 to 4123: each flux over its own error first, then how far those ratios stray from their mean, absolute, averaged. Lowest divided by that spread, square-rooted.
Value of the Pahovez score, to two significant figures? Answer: 2.0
